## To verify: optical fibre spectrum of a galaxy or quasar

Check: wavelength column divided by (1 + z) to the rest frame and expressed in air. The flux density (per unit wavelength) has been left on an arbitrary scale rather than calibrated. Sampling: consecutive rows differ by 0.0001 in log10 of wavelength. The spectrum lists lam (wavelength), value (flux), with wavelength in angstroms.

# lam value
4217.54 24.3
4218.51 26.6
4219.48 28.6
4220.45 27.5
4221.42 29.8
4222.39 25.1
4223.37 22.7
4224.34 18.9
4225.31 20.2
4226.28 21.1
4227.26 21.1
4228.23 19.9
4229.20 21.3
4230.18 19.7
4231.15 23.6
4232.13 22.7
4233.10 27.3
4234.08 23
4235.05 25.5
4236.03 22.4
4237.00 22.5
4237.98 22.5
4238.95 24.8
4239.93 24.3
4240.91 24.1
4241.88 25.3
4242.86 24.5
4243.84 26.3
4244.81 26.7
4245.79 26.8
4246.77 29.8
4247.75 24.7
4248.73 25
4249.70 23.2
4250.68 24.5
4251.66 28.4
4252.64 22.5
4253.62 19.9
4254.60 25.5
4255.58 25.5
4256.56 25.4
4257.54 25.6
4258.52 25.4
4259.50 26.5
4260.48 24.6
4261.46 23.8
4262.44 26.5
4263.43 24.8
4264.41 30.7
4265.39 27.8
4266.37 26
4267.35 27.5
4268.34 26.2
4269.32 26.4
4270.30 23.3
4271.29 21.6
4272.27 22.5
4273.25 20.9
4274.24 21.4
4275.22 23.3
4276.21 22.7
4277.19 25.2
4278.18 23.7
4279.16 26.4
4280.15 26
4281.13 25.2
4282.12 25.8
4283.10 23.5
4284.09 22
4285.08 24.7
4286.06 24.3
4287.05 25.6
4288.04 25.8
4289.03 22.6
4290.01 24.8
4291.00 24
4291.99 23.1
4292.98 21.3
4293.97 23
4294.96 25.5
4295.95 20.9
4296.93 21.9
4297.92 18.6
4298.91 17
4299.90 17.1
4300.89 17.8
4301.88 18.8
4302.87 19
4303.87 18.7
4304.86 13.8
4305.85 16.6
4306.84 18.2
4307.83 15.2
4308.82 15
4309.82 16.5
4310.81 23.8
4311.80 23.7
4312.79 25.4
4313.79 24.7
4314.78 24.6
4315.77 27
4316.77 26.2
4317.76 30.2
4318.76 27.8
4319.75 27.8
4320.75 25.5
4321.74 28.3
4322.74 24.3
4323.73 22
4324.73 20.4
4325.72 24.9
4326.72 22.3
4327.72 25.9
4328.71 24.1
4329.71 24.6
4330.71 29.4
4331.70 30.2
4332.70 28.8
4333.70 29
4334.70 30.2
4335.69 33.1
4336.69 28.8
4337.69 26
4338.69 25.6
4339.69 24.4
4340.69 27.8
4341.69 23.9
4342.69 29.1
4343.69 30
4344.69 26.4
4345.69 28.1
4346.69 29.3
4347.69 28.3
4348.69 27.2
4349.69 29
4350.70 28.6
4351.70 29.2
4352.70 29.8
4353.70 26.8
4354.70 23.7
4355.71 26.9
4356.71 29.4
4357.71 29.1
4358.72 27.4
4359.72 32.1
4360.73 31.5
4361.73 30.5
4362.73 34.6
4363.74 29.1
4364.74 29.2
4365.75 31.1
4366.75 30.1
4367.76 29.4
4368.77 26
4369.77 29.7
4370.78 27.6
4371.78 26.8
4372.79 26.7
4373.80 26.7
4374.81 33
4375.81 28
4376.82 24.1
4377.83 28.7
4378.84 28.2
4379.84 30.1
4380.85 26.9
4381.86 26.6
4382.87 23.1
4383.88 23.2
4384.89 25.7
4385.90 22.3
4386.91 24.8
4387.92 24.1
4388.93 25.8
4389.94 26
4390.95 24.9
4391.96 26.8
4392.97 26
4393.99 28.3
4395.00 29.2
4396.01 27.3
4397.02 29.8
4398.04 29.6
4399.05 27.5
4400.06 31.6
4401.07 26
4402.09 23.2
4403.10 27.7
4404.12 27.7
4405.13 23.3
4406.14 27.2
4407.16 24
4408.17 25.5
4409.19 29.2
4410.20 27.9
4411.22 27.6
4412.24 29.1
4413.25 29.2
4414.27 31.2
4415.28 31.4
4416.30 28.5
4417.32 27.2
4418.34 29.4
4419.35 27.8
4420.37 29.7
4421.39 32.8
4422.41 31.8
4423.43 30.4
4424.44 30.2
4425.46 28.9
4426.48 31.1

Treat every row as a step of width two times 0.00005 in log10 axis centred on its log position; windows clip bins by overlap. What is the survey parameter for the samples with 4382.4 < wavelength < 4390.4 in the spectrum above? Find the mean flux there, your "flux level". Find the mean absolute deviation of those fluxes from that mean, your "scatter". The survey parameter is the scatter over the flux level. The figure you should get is 0.049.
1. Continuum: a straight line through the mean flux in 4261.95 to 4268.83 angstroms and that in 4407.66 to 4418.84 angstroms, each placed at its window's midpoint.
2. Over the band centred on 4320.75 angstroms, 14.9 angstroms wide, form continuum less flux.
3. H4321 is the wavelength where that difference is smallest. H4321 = 4317.76 angstroms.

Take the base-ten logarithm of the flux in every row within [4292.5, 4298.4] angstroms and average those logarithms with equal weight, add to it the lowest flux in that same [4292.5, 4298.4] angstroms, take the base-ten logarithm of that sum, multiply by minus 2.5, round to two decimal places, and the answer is -3.25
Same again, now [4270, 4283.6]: -3.37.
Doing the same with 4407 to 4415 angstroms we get -3.51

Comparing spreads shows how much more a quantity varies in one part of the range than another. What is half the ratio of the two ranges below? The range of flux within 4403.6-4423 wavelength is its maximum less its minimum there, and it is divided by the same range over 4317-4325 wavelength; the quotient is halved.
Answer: 0.48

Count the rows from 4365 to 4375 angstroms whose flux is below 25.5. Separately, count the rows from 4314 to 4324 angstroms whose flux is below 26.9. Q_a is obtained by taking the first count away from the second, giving 5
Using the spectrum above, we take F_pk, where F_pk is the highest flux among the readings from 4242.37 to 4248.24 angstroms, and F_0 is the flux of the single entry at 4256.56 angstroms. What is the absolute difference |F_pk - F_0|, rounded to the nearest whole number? 4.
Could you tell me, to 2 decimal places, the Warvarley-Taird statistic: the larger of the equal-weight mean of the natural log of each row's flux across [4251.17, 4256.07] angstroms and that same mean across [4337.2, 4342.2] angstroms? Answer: 3.24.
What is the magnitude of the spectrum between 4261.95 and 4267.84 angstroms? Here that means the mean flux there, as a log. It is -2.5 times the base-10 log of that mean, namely -3.59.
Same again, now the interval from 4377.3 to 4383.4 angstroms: -3.59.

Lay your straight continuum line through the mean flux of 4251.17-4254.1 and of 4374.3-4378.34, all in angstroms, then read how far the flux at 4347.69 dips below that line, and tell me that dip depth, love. -1.0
